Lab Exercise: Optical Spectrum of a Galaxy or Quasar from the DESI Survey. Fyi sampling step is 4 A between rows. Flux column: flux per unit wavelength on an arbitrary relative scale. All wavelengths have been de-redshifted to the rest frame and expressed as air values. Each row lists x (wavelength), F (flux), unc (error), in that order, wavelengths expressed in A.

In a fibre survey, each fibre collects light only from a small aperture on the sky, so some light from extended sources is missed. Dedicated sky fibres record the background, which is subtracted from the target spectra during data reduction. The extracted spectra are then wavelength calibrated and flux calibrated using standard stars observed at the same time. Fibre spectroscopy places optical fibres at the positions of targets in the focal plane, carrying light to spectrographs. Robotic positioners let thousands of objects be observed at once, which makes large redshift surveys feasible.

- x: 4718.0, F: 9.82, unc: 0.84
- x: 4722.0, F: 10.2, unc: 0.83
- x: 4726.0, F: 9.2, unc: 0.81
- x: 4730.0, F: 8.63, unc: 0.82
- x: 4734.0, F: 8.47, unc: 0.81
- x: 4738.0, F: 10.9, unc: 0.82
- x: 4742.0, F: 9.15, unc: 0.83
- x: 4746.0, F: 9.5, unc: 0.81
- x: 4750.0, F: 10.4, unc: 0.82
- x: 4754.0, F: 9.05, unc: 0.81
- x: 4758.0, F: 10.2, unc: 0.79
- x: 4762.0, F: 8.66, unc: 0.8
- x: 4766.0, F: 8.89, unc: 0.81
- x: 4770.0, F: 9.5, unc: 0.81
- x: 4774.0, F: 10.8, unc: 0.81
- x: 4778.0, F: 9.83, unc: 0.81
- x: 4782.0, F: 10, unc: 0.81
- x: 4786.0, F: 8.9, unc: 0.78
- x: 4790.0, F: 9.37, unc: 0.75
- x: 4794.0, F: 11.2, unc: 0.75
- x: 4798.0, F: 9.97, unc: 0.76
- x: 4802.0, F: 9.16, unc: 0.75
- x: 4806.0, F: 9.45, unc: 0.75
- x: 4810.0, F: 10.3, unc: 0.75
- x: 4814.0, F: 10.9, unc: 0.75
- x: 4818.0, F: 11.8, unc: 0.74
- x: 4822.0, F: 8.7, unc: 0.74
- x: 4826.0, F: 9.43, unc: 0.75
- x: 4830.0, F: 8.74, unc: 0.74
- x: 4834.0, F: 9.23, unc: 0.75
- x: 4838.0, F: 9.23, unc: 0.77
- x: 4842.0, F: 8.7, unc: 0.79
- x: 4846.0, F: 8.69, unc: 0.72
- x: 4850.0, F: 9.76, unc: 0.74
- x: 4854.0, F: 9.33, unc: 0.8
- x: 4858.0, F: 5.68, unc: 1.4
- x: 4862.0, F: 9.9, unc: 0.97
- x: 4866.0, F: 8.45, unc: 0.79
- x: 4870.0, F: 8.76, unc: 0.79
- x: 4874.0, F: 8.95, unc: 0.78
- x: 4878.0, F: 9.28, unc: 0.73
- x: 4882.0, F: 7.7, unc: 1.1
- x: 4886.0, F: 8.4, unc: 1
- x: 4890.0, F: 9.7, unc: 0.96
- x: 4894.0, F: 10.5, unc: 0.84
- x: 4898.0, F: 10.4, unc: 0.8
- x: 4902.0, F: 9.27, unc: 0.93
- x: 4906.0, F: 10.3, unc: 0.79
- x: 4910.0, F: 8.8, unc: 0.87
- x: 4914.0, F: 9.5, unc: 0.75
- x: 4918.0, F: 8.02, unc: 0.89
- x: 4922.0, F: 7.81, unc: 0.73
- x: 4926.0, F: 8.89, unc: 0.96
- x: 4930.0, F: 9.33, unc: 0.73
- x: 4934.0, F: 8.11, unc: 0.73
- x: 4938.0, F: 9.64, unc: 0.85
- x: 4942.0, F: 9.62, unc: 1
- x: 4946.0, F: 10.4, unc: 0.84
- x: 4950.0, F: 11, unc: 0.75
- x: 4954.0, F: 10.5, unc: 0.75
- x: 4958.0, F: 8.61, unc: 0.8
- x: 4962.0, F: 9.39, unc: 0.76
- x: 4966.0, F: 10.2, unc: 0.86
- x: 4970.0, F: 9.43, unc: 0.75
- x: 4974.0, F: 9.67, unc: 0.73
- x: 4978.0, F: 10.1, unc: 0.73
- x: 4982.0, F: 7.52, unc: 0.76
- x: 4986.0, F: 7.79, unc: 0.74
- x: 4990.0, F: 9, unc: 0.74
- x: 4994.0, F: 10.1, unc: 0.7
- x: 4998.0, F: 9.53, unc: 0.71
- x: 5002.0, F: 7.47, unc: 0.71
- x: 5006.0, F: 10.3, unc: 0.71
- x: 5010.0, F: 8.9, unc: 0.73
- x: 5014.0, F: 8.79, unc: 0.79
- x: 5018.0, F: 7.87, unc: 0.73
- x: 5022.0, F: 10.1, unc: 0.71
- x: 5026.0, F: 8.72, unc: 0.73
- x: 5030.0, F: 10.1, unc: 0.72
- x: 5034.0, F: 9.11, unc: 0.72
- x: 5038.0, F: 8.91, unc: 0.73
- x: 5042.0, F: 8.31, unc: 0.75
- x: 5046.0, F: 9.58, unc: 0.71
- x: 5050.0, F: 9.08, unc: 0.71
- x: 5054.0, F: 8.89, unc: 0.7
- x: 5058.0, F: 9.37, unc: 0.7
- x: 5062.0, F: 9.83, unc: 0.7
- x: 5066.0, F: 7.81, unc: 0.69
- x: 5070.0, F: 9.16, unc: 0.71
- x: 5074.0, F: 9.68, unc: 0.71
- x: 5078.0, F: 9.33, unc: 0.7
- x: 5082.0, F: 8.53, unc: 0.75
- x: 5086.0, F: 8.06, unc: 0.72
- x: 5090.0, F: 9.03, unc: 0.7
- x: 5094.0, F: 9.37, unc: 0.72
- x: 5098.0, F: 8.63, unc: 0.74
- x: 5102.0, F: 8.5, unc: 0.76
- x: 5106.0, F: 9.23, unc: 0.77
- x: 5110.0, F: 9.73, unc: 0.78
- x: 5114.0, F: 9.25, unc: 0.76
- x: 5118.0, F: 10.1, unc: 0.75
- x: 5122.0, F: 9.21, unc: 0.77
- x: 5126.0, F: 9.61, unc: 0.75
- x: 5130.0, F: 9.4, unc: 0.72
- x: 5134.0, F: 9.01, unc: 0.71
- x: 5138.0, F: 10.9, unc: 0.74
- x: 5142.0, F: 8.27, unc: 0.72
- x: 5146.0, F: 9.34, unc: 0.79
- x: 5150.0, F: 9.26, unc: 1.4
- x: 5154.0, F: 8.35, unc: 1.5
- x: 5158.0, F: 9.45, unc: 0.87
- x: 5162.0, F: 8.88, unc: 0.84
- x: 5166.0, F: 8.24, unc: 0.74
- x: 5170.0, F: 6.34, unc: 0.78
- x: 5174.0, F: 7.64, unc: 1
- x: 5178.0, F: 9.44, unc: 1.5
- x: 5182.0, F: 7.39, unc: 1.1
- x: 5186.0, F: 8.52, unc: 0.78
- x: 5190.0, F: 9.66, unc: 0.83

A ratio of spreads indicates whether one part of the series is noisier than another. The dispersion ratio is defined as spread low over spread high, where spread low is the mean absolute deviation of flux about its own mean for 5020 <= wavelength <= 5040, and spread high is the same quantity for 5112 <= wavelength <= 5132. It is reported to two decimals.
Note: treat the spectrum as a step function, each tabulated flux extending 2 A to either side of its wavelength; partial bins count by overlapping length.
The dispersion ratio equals 2.09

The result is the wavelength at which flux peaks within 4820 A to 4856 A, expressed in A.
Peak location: 4850.0 A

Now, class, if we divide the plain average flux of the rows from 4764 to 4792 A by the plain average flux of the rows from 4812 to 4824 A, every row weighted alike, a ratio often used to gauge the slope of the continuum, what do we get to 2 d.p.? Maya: 0.92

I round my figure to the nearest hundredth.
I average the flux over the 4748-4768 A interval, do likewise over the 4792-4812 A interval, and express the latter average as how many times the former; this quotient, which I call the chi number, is 1.06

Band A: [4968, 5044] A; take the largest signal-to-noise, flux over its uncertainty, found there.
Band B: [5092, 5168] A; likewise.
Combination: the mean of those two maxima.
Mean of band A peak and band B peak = 14.6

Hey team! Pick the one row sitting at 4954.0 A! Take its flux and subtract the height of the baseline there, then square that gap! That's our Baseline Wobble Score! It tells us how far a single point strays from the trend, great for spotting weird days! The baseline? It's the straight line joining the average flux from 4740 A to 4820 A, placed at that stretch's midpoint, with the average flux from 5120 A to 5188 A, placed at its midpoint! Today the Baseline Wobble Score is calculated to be 1.3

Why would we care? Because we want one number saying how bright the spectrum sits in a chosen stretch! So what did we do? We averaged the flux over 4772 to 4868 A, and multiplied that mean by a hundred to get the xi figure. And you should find 948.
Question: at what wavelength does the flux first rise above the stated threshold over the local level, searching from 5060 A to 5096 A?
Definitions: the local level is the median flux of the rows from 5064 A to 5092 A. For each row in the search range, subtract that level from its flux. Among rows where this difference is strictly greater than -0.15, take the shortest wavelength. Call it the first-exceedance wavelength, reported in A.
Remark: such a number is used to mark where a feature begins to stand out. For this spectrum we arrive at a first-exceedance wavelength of 5062.0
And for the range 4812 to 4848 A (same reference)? 4814.0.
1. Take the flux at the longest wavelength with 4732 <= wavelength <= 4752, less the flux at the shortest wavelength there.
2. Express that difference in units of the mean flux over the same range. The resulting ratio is 0.20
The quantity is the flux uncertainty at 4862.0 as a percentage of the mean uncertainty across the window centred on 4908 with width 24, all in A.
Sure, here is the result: 116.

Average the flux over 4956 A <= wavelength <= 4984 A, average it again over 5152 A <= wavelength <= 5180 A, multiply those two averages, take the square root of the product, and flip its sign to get -8.8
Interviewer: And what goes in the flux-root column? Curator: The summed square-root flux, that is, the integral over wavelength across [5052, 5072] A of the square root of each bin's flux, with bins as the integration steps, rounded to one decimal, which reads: 60.0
